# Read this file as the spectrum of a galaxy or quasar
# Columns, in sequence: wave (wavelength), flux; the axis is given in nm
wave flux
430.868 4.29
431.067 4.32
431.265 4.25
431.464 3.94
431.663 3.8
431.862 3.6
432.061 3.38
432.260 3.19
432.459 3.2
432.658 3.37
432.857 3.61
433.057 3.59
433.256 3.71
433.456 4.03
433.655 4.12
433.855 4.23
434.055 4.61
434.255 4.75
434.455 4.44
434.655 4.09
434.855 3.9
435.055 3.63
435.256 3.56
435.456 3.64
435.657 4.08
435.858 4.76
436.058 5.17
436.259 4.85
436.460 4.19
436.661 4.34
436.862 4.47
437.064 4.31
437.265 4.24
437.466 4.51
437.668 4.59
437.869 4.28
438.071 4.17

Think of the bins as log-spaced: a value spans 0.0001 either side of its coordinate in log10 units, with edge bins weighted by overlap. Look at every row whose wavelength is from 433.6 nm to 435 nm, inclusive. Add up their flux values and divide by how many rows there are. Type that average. 4.3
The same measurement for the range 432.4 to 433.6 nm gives 3.6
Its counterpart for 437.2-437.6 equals 4.4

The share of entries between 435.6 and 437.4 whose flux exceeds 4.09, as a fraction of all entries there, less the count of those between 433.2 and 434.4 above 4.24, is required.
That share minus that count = -1.1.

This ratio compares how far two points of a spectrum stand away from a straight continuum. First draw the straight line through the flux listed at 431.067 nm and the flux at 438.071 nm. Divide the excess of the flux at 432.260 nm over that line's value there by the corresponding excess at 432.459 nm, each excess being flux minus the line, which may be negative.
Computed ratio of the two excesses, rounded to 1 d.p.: 1.0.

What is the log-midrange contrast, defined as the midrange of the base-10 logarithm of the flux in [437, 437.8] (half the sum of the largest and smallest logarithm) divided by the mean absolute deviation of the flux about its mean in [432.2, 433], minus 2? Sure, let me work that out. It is 2.4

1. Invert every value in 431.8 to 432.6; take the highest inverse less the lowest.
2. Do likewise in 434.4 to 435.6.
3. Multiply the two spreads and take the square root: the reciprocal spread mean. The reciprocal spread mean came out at 0.04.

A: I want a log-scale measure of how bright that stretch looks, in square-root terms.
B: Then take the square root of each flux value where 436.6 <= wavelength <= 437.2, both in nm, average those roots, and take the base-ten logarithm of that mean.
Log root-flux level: 0.320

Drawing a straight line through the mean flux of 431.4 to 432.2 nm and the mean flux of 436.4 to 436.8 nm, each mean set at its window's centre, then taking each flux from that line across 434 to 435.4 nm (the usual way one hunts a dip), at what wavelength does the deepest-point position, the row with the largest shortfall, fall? 435.256 nm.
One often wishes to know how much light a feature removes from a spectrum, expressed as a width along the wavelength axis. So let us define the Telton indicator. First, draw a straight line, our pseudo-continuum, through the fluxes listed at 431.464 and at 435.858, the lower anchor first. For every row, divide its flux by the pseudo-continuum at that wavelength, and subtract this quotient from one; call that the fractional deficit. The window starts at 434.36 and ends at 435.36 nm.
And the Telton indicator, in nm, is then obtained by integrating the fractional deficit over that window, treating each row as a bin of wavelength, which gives 0.14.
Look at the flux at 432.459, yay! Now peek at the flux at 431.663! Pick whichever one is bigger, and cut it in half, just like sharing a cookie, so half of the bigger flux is 1.90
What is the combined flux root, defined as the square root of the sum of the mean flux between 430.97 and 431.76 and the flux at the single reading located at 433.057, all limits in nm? 2.77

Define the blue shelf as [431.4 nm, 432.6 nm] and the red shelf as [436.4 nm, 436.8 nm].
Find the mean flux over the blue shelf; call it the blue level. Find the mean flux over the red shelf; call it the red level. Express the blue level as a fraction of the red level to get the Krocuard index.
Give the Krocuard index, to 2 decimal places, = 0.82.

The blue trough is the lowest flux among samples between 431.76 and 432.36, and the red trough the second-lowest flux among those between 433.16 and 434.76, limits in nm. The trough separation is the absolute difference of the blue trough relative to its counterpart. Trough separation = 0.84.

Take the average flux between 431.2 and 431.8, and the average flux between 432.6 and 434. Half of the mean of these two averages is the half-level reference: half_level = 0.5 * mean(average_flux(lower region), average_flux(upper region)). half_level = 1.95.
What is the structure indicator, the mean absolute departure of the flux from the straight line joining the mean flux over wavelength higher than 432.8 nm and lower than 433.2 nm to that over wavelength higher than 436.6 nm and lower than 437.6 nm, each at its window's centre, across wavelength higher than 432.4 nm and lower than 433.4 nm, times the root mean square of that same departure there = 0.02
